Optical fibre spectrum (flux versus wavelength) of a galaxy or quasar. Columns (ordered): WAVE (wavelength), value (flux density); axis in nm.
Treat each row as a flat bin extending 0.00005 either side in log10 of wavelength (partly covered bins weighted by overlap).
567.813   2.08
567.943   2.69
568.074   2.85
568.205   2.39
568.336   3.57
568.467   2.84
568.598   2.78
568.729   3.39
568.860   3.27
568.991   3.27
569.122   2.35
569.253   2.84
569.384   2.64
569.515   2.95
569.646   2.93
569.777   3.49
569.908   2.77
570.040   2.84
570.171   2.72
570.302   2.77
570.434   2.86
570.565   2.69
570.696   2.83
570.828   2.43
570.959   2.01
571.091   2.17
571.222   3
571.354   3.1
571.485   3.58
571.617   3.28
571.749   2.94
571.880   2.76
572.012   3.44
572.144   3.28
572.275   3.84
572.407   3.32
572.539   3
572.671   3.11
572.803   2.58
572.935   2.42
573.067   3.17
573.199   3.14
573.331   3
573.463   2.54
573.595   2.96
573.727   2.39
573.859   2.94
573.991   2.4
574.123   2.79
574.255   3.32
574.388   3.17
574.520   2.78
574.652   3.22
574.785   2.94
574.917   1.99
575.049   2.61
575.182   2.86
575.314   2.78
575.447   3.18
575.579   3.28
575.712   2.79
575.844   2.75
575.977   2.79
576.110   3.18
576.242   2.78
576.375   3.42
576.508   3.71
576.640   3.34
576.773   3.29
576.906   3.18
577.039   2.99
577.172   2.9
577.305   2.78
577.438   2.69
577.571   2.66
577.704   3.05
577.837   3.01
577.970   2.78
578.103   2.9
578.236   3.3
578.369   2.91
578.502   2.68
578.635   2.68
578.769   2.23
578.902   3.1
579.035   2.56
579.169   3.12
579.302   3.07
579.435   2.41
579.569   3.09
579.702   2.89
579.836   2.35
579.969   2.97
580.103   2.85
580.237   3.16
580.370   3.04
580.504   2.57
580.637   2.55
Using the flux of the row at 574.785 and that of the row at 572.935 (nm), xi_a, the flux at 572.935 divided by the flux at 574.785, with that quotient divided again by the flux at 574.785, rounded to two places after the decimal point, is 0.28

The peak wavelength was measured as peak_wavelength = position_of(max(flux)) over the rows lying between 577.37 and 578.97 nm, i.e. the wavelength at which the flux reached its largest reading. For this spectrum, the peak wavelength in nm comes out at 578.236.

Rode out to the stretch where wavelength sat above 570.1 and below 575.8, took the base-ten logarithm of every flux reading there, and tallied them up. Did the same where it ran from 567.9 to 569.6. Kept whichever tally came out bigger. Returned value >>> 20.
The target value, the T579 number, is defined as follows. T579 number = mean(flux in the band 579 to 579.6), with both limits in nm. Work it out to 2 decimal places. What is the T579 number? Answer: 2.85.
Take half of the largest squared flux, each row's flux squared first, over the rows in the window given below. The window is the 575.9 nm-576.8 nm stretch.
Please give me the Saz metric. 6.9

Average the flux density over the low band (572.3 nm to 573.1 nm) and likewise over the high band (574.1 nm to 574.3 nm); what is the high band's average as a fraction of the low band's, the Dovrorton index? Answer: 1.04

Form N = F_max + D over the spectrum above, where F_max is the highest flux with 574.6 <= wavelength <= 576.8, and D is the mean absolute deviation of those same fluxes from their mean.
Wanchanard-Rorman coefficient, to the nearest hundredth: 4.02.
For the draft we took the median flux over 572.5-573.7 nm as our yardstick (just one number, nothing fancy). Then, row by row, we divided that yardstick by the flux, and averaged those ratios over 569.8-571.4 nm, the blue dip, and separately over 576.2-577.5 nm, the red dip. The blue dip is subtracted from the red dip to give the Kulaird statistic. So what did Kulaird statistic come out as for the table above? -0.16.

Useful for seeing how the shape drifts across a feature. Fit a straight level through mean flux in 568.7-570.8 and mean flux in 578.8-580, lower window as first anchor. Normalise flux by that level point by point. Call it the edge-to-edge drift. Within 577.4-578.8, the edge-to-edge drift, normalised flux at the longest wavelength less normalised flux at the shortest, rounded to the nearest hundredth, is -0.16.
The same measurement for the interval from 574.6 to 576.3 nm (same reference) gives -0.15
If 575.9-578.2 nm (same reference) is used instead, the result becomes 0.04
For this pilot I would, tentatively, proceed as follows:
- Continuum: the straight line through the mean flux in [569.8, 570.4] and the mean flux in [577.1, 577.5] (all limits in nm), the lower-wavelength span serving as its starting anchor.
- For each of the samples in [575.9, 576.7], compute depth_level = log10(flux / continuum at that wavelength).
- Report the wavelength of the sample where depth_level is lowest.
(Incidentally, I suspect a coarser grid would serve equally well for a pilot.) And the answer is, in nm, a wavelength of 576.242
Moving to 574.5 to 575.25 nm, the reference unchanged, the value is 574.917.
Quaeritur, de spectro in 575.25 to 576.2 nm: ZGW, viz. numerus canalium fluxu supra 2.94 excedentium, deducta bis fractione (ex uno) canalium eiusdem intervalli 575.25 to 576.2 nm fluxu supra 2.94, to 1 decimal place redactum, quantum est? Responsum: 2.1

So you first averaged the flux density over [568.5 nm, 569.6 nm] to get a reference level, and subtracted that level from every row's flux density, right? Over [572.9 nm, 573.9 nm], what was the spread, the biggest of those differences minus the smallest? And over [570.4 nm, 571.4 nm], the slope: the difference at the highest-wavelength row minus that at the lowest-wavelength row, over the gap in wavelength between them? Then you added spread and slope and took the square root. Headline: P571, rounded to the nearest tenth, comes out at 1.0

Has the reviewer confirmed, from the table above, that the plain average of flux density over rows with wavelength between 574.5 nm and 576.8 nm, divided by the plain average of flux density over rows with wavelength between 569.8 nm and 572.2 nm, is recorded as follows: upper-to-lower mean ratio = 1.04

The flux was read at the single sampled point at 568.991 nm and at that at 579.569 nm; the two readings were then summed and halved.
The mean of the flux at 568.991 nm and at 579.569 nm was 3.18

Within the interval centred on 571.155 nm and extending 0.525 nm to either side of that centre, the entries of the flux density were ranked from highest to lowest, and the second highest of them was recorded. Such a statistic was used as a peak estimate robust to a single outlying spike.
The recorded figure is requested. 3.28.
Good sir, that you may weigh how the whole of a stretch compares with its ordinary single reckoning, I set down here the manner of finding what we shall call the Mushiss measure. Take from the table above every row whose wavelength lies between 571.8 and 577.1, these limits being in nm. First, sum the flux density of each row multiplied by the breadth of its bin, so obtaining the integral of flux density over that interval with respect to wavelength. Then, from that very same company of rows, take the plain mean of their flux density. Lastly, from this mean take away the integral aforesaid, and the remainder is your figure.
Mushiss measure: -13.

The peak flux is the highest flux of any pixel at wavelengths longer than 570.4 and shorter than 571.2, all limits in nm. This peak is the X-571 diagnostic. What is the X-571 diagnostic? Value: 2.86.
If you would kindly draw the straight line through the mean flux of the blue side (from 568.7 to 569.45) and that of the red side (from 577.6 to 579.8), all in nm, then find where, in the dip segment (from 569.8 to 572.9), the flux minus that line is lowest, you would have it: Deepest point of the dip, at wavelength 570.959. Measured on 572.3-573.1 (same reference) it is 572.935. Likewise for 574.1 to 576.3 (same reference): 574.917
